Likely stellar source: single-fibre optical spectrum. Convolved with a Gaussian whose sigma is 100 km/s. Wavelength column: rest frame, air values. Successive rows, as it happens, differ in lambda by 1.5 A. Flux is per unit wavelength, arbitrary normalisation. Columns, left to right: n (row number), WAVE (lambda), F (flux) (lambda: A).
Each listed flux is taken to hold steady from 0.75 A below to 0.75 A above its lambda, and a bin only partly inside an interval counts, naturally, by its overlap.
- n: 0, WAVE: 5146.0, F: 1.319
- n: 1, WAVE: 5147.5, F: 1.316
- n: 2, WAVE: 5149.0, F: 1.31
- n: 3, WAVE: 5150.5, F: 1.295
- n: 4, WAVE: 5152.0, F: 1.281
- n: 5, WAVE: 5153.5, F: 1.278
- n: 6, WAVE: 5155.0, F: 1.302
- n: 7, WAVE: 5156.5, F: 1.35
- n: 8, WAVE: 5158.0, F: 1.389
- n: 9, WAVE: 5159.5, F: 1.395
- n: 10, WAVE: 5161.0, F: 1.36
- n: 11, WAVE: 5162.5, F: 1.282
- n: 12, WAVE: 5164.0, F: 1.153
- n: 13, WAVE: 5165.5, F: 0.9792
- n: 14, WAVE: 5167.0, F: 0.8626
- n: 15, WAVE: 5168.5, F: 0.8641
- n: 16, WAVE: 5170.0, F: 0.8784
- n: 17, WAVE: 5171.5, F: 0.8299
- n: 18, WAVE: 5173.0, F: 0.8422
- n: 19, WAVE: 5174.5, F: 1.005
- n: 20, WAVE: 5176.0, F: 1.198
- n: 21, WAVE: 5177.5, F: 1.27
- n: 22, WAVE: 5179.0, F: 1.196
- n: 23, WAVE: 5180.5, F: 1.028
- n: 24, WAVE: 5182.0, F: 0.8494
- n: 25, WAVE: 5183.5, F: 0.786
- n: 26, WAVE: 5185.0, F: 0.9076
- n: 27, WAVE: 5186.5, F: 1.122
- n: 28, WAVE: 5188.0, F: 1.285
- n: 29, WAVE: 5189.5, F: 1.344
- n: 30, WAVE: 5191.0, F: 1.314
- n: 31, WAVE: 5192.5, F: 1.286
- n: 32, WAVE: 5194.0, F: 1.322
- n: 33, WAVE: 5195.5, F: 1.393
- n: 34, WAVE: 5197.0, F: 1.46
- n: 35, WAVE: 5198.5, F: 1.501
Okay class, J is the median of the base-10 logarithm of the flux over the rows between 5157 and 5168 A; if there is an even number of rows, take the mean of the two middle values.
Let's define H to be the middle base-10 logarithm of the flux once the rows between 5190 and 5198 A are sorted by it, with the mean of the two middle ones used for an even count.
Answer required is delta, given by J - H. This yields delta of -0.01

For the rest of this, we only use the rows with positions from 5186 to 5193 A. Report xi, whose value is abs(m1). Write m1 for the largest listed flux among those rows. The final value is 1.34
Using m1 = 1.344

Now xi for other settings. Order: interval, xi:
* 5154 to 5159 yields 1.39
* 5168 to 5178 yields 1.27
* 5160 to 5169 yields 1.36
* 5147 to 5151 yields 1.32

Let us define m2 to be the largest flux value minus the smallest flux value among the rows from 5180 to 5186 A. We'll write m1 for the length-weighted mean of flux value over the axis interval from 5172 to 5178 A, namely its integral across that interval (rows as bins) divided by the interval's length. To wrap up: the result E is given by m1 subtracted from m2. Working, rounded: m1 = 1.06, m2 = 0.242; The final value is -0.82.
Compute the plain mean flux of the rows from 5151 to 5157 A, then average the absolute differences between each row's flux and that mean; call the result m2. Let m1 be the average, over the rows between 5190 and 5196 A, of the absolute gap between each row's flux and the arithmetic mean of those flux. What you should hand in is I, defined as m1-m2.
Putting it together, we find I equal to 0.01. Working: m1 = 0.03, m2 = 0.02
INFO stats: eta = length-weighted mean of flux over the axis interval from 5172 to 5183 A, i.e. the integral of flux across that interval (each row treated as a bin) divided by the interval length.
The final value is 1.0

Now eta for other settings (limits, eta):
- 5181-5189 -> 1.0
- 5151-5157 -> 1.3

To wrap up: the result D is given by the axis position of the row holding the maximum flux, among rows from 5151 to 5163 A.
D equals 5159.5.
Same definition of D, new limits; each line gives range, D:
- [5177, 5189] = 5188.0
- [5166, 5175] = 5174.5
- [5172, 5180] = 5177.5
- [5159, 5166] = 5159.5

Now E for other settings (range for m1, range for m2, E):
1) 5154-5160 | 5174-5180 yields -1.09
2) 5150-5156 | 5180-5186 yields -1.05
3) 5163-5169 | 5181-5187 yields -0.65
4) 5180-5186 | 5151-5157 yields -0.82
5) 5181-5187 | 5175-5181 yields -0.67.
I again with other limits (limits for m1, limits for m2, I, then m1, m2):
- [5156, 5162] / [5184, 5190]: -0.13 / 0.02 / 0.15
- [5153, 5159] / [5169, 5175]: -0.02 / 0.04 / 0.06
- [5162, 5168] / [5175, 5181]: 0.08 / 0.15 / 0.07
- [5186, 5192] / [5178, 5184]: -0.08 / 0.07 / 0.15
